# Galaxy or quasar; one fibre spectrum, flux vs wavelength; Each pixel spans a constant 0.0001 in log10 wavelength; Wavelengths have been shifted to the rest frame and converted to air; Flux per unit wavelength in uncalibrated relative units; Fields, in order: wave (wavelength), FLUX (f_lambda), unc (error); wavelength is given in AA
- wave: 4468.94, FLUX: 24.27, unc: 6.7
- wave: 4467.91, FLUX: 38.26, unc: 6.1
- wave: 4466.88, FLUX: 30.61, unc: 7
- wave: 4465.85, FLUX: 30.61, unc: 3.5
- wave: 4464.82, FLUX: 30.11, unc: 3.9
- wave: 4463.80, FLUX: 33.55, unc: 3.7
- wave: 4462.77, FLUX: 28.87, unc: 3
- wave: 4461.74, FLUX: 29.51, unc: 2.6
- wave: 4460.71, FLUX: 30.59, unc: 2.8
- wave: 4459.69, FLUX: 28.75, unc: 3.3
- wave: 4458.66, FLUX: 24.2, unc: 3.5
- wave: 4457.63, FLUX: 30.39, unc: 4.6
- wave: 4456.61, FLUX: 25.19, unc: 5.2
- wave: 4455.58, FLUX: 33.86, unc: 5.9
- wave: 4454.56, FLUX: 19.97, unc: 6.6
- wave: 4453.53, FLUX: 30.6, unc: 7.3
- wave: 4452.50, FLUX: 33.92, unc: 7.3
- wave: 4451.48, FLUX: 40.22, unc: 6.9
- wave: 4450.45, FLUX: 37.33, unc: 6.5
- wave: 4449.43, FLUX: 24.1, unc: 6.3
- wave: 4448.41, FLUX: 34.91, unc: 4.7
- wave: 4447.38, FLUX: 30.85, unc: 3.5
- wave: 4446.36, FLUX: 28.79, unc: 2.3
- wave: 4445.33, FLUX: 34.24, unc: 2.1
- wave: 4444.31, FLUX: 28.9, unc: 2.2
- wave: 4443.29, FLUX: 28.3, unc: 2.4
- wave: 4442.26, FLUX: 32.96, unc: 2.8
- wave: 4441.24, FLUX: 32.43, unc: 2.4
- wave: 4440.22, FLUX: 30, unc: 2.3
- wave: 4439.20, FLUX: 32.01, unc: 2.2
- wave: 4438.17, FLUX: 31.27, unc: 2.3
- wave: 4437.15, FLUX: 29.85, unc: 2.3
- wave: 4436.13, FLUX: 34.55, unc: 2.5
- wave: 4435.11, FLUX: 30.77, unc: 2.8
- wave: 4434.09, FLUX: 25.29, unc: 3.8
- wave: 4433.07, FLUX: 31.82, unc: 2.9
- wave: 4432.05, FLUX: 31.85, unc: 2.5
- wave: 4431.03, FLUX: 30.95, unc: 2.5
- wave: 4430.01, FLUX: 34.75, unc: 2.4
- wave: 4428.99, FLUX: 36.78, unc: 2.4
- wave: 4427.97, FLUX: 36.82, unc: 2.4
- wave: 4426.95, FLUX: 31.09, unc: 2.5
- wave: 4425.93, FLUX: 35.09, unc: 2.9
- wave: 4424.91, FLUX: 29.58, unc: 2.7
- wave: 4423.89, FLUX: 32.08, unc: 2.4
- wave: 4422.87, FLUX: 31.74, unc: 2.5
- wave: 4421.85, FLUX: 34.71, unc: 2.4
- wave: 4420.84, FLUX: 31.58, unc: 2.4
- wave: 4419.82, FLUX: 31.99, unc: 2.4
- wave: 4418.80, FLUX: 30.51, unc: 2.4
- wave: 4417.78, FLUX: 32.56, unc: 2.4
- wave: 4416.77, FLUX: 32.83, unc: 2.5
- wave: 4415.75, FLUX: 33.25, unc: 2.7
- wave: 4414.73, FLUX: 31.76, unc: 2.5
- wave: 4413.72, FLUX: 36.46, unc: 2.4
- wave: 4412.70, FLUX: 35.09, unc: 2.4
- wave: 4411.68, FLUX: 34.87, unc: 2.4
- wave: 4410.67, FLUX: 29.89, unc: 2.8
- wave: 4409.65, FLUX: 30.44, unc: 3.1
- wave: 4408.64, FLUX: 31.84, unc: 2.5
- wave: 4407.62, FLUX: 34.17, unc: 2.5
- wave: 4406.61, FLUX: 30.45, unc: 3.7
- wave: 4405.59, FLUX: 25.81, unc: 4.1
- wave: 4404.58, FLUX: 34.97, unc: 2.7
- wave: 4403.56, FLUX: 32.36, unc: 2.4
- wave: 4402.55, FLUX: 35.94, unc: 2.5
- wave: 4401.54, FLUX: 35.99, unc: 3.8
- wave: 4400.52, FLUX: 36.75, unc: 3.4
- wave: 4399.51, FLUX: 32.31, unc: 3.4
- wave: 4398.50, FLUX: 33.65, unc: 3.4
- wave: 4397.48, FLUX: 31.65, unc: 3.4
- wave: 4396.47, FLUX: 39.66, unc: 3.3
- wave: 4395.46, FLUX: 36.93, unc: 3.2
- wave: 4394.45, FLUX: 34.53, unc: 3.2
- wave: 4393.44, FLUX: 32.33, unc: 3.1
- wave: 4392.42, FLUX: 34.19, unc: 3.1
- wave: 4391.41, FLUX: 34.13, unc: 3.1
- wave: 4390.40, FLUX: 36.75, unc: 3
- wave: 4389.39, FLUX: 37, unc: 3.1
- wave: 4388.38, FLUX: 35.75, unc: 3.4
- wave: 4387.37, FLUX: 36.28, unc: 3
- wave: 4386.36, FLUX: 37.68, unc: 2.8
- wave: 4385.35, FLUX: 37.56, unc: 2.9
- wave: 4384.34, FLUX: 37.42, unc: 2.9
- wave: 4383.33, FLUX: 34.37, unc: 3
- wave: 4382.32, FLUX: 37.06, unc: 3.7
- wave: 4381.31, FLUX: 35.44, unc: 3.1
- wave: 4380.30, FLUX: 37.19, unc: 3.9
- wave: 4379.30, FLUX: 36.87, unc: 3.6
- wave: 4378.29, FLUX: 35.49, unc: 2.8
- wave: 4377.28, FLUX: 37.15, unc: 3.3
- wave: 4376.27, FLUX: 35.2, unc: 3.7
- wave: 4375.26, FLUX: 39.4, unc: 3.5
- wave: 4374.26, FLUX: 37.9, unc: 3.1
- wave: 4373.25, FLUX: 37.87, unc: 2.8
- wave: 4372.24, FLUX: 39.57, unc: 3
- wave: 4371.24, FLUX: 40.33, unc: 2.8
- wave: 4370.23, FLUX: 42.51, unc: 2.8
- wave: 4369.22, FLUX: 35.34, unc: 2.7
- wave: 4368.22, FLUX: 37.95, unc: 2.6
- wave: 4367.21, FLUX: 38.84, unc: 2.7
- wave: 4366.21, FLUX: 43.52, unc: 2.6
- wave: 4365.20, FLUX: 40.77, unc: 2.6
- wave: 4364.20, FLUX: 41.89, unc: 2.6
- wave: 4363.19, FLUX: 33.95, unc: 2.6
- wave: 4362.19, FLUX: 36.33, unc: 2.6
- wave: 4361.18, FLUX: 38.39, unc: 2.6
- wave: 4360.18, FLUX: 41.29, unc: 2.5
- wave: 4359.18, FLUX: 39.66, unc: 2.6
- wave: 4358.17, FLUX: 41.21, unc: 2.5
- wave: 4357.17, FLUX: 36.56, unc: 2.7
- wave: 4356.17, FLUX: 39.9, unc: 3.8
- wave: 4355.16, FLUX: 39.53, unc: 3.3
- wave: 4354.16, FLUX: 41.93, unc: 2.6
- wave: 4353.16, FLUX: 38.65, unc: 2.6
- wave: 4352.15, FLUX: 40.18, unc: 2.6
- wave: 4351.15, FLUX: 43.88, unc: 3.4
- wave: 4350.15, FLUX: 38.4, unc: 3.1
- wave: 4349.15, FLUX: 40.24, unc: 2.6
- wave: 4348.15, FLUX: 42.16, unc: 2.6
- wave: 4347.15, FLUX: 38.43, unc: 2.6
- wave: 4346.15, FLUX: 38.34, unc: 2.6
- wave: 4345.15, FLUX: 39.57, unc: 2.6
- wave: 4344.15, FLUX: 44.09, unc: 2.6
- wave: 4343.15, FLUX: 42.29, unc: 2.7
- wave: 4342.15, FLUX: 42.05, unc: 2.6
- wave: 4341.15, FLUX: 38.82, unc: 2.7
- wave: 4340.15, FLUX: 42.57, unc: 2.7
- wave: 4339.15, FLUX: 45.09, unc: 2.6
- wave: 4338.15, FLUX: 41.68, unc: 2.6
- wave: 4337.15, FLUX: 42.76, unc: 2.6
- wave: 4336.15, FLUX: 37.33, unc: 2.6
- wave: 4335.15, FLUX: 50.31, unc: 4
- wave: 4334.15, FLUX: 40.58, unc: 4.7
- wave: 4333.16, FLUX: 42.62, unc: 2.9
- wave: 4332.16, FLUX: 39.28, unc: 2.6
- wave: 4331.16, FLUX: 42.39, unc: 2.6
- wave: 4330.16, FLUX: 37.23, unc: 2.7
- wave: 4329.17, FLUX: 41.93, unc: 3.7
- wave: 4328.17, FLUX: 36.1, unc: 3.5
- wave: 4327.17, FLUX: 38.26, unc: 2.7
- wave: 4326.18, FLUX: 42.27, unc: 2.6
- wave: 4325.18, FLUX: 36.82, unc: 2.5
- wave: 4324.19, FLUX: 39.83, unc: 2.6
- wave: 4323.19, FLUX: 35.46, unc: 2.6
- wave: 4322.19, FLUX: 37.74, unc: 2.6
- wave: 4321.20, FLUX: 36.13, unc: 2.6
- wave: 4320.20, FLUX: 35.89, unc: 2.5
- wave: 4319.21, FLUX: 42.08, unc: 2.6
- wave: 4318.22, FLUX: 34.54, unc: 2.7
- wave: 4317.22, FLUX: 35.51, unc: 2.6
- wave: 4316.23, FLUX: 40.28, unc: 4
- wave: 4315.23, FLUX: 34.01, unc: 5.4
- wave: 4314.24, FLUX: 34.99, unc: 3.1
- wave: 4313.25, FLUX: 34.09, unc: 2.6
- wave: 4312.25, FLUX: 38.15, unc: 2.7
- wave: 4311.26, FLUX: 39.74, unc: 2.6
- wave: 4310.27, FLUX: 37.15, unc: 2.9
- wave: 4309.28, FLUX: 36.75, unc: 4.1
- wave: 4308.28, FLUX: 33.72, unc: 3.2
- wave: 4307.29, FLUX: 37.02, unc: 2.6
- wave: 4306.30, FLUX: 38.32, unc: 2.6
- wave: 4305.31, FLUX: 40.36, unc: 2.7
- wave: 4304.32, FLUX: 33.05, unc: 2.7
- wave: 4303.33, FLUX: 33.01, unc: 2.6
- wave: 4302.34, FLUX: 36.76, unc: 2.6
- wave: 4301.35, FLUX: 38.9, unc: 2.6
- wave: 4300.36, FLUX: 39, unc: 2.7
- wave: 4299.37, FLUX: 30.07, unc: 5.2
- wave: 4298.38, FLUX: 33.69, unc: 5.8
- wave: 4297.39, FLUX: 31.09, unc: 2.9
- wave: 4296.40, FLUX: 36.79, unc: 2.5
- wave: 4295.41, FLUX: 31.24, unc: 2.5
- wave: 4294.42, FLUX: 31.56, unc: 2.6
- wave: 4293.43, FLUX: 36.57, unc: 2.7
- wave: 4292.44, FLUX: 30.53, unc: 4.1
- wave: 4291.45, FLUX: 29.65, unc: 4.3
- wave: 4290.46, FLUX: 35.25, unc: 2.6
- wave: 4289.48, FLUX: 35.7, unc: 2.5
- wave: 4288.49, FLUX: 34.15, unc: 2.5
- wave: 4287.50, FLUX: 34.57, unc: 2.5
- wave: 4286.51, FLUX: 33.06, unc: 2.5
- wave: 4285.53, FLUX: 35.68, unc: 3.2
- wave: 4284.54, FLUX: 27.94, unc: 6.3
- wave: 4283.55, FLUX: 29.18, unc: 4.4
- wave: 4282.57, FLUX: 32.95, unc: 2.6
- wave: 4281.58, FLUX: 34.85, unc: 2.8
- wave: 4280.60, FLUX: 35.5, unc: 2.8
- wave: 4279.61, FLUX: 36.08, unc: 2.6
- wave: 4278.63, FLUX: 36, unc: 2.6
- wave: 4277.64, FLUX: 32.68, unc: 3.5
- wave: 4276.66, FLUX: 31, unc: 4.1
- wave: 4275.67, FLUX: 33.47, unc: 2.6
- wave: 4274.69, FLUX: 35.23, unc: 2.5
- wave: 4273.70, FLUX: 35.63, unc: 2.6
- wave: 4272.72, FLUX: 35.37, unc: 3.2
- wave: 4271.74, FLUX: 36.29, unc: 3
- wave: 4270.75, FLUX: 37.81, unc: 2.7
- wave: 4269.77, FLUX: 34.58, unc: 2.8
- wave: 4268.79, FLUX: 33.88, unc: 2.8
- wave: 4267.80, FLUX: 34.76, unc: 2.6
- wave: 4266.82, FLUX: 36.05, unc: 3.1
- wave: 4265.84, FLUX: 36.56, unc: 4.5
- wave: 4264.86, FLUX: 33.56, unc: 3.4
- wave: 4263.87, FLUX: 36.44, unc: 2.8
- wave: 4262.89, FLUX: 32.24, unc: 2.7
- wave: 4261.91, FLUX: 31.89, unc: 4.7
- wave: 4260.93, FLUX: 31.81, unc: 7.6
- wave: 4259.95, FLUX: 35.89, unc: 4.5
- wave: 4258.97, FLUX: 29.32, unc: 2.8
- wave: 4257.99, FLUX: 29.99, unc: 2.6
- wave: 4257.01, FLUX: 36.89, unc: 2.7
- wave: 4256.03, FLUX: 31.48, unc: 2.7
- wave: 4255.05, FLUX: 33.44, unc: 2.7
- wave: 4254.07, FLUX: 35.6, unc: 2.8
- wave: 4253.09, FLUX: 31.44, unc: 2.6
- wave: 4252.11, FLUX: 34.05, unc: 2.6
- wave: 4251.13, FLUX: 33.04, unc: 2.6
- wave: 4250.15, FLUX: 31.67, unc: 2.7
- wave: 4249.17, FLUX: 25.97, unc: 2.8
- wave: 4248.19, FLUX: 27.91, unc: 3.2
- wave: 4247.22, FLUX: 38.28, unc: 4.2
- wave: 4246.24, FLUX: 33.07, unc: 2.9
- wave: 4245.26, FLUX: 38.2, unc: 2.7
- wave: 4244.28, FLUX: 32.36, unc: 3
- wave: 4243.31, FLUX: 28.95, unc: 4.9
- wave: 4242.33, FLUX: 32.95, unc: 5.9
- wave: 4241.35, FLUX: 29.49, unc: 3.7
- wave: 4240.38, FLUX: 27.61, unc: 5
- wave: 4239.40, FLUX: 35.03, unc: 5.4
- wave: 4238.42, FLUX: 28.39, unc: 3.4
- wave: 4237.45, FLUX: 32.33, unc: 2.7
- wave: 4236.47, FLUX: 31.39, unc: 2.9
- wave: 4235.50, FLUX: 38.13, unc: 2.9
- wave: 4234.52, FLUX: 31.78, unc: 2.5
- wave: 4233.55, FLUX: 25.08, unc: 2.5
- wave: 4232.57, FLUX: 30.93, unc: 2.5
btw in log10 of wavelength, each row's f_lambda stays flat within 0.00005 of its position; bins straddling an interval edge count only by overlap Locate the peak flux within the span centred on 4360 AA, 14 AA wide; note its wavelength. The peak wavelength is 4366.21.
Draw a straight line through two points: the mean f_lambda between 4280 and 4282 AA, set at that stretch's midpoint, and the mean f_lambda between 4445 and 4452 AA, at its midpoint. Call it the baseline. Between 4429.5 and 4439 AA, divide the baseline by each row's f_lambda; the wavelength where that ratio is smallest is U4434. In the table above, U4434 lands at 4430.01 AA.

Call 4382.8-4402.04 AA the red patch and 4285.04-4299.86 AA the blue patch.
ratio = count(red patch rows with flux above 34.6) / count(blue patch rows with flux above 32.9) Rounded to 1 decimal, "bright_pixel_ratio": 1.2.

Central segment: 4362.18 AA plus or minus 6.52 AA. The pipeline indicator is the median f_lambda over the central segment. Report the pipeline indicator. 39.7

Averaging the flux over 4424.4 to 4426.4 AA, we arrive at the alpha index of 32.3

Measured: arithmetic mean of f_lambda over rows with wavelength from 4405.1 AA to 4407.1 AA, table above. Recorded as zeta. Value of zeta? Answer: 28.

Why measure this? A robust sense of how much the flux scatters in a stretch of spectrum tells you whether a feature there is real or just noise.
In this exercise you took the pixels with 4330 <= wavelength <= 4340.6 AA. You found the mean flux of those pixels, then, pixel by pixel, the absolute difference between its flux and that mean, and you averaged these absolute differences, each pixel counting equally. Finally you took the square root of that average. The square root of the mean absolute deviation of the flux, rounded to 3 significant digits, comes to 1.59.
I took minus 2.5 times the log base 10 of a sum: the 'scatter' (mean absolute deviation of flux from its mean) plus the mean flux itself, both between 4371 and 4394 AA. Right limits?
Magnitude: -3.95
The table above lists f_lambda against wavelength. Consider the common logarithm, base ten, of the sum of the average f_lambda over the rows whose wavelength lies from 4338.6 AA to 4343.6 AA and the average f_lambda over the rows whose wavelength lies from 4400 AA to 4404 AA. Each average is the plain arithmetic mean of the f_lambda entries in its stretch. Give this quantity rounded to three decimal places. 1.889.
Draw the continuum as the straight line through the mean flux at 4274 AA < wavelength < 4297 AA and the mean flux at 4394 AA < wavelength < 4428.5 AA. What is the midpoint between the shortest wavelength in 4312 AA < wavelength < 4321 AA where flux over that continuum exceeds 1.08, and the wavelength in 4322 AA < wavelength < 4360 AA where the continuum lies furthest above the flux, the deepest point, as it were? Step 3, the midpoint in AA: 4317.7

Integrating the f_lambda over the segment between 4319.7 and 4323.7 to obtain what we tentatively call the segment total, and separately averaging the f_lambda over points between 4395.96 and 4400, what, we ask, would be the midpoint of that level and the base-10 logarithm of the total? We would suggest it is 18.2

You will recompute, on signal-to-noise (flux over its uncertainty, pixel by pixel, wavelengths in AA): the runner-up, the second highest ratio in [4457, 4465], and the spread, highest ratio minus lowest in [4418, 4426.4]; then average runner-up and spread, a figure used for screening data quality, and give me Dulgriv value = 7.2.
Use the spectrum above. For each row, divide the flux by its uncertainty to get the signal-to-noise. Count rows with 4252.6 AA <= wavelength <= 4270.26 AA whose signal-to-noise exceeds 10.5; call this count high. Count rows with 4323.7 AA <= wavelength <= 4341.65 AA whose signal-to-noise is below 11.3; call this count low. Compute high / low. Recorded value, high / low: 6.0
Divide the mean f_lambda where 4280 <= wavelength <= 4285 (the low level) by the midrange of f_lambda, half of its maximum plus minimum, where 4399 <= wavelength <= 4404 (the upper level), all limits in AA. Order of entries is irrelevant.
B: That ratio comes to 0.93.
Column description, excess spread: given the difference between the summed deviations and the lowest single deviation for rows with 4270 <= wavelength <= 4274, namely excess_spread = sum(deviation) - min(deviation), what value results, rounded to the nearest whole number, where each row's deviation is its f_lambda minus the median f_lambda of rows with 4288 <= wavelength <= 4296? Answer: 11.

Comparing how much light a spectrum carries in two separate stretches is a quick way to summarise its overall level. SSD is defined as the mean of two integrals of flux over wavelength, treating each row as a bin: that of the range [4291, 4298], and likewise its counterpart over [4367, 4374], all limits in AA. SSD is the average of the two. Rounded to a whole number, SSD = 250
